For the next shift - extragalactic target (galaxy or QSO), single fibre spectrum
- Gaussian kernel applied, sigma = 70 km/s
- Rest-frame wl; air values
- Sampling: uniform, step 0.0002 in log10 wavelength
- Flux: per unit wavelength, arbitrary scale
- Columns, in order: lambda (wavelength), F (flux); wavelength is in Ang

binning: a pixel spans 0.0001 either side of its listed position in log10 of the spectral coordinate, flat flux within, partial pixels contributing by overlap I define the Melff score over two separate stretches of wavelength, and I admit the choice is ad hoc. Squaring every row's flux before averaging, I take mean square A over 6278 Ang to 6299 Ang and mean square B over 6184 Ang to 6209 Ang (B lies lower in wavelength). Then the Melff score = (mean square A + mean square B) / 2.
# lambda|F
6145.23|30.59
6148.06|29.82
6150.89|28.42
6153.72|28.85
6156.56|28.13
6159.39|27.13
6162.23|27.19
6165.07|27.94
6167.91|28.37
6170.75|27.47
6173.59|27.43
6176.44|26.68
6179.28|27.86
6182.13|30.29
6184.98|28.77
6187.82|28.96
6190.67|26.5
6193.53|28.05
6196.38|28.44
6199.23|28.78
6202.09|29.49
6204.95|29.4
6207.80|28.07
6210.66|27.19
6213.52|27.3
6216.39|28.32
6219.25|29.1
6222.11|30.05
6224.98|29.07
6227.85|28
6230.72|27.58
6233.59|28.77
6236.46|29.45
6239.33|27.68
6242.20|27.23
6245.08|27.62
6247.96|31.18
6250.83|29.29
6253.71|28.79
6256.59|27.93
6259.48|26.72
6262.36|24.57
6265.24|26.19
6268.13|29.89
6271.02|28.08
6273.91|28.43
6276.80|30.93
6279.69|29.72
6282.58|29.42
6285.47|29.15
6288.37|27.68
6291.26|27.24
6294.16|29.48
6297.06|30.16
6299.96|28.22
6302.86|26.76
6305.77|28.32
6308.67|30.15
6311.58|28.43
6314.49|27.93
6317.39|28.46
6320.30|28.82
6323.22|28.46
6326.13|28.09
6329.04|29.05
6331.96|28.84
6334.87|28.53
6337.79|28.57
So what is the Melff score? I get 827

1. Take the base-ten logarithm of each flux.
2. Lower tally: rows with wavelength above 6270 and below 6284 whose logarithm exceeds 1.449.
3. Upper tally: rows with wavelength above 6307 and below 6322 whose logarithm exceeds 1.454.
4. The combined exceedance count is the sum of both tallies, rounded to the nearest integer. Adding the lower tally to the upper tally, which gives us 7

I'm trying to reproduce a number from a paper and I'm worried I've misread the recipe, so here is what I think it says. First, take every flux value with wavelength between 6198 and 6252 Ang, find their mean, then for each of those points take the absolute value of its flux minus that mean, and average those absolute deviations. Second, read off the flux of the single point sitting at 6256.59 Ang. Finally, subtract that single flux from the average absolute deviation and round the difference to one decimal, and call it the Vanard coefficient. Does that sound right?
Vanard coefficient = -27.0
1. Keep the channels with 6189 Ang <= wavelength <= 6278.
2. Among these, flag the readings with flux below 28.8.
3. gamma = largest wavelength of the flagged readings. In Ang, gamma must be 6273.91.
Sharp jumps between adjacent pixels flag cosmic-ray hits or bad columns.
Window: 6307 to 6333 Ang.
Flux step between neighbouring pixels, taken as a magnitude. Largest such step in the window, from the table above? 1.7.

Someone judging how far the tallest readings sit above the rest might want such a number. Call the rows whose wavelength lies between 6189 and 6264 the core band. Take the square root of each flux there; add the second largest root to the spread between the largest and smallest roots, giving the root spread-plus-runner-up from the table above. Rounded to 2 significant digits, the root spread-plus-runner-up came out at 6.1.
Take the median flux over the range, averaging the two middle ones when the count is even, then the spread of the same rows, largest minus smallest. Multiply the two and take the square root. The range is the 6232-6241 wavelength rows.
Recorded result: 7.1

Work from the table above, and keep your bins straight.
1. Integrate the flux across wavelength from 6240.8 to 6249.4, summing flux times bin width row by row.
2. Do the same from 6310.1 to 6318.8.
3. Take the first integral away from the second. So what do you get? -1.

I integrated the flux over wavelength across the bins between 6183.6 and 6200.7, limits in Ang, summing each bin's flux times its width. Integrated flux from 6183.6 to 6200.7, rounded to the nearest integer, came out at 483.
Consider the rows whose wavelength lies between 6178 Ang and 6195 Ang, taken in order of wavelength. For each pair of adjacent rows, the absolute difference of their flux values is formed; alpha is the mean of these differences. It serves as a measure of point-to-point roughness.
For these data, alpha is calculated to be 1.6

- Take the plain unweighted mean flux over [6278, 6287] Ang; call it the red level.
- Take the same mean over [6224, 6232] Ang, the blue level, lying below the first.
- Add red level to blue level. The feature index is 57.6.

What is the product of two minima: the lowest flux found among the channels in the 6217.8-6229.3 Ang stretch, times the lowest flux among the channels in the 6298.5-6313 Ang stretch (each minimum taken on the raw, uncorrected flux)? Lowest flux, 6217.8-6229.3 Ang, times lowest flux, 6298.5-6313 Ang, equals 749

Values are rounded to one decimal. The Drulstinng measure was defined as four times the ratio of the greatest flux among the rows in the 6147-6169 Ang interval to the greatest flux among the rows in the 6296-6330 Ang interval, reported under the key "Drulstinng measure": 4.0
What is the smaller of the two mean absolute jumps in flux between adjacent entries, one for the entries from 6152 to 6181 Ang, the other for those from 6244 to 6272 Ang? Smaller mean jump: 0.65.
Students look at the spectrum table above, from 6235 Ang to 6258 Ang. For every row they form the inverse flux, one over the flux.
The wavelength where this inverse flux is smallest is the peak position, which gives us 6247.96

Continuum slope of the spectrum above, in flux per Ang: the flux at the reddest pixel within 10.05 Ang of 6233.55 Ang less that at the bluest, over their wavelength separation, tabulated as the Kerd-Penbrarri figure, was -0.11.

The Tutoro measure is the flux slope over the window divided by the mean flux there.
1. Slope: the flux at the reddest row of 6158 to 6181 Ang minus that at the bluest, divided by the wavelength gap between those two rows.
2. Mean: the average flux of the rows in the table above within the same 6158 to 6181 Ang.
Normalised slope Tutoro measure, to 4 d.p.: 0.0013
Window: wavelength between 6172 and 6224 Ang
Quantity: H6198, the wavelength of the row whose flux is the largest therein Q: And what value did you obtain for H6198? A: 6182.13 Ang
